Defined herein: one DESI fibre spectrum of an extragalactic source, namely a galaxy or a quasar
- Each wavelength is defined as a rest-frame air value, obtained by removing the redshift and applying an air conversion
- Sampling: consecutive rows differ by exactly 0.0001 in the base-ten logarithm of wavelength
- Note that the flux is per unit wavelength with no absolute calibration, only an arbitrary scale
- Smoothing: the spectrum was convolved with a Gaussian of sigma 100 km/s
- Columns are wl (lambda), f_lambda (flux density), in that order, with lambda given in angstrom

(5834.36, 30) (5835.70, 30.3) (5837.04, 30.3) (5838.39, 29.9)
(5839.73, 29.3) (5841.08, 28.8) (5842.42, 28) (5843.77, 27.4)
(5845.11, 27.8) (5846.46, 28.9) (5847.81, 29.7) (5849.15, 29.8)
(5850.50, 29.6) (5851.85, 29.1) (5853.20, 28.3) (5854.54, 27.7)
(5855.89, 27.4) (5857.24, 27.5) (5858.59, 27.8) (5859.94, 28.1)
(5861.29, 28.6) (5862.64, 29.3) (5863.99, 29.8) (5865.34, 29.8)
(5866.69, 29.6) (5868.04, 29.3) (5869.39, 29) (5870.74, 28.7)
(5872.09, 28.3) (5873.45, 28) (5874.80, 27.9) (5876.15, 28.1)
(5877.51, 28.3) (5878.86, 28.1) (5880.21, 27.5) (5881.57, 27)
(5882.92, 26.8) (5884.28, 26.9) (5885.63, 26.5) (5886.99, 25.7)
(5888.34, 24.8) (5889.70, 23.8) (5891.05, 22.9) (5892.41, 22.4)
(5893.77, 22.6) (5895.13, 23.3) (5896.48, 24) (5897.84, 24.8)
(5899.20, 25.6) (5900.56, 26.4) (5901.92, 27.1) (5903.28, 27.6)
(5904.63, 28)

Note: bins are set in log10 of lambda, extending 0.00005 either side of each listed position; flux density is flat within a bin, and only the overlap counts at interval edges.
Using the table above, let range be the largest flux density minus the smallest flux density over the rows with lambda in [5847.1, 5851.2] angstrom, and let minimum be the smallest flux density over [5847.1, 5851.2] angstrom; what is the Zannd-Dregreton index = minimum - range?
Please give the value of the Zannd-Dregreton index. 29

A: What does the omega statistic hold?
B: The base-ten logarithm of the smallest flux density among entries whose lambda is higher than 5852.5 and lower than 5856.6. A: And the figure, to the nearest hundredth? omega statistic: 1.44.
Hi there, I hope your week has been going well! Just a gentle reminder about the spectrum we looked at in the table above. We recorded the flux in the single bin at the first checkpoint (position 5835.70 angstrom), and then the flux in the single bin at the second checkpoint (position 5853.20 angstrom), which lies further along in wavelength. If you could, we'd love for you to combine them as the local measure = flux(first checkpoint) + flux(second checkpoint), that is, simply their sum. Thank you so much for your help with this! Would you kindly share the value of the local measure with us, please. 58.6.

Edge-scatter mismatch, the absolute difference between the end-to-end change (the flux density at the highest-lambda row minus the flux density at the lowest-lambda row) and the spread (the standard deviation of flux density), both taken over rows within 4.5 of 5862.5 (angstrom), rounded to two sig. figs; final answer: 1.0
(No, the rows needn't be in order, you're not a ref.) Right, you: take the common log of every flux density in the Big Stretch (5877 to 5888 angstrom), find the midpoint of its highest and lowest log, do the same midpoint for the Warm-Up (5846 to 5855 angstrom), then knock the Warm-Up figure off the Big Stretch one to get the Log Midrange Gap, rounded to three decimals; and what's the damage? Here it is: -0.027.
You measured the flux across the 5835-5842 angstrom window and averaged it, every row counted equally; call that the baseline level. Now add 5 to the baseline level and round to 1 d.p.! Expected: 34.7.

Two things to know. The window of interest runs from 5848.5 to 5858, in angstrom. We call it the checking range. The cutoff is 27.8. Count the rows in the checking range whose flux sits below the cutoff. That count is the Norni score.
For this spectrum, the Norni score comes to 3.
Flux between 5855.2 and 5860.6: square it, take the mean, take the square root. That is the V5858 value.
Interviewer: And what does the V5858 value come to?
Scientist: 27.7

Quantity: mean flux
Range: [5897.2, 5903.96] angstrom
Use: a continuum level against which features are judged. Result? 26.3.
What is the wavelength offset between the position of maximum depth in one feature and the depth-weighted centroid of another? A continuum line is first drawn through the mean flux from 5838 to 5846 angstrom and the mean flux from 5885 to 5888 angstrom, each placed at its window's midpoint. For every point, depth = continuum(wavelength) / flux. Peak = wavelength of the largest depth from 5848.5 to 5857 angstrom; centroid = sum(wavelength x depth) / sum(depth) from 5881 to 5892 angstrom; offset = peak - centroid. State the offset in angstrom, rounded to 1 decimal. -30.6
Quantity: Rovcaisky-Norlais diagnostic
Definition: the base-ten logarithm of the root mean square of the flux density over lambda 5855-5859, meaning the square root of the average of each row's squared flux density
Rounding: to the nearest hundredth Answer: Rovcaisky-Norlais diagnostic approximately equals 1.44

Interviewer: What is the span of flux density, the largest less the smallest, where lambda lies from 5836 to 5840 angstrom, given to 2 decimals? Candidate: 1.00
